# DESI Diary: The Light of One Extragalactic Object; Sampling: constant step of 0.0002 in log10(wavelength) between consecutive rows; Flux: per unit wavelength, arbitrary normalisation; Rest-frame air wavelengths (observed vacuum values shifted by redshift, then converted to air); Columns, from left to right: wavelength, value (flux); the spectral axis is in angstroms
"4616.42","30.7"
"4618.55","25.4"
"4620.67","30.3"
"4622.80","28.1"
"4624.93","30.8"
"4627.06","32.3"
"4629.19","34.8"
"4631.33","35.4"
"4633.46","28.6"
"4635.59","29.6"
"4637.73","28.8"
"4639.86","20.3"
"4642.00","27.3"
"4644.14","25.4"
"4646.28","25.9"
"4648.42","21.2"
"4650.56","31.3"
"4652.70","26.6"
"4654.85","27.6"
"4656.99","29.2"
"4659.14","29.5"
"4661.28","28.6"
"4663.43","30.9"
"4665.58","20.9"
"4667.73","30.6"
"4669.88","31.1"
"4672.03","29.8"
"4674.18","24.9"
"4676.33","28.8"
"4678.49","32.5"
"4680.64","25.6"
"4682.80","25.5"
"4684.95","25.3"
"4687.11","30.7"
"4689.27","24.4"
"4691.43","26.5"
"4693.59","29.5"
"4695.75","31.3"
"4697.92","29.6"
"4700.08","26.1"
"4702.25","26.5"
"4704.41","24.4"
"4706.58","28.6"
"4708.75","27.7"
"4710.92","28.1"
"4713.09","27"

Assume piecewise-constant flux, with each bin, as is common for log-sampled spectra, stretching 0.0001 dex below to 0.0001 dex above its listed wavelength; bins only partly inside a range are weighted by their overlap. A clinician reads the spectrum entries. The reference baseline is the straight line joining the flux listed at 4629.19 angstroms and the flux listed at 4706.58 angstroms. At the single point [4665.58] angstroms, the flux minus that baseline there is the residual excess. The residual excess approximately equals -11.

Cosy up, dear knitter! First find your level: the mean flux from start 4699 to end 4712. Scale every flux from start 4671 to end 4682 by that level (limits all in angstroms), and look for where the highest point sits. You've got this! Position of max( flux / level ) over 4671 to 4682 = 4678.49 angstroms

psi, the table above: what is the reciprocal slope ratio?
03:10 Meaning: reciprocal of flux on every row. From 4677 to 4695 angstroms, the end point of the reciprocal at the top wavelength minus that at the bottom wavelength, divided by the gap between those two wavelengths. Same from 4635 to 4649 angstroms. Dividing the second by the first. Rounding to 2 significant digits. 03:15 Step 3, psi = 5.0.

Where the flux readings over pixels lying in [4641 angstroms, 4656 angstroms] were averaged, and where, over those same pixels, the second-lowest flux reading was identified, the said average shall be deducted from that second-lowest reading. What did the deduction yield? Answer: -1.1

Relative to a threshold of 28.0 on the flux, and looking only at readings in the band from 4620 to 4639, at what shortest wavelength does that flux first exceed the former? 4620.67 angstroms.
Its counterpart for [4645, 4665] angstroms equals 4650.56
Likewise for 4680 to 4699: 4687.11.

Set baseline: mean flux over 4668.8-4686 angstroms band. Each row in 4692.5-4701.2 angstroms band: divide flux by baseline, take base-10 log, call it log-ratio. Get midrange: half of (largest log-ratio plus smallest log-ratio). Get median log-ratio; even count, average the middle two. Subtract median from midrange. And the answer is -0.014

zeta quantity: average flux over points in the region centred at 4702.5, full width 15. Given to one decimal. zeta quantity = 27.7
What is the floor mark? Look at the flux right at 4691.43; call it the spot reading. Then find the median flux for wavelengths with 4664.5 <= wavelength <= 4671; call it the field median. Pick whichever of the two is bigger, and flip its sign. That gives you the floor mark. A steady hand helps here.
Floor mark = -31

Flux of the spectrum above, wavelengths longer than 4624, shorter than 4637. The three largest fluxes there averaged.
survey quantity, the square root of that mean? 5.85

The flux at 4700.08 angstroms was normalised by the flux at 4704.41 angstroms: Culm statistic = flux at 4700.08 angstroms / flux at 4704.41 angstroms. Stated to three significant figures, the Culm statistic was 1.07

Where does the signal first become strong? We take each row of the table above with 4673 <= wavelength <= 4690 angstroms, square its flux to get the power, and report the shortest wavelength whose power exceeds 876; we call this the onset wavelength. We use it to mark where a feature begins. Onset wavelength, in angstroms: 4678.49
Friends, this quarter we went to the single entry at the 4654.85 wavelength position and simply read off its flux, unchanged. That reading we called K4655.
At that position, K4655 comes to 27.6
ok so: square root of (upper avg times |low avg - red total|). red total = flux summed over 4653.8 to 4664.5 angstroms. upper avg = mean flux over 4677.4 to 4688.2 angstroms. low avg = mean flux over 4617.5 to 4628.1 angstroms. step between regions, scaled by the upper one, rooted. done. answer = 57.0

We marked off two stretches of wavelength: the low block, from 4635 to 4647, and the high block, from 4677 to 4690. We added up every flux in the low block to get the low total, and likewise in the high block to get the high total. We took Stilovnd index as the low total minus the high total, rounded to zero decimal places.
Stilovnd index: -7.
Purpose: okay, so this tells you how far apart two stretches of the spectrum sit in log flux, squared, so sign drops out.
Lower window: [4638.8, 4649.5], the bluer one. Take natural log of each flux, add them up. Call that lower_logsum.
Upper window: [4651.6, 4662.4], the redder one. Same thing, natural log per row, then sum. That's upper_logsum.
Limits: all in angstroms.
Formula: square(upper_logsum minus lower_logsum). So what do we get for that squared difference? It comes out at 0.723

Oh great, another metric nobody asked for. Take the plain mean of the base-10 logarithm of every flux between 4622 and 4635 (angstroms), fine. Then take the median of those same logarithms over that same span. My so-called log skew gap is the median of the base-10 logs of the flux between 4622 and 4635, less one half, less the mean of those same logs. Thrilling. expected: -0.500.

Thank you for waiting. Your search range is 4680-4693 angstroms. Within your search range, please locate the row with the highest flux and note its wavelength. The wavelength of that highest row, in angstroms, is 4687.11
